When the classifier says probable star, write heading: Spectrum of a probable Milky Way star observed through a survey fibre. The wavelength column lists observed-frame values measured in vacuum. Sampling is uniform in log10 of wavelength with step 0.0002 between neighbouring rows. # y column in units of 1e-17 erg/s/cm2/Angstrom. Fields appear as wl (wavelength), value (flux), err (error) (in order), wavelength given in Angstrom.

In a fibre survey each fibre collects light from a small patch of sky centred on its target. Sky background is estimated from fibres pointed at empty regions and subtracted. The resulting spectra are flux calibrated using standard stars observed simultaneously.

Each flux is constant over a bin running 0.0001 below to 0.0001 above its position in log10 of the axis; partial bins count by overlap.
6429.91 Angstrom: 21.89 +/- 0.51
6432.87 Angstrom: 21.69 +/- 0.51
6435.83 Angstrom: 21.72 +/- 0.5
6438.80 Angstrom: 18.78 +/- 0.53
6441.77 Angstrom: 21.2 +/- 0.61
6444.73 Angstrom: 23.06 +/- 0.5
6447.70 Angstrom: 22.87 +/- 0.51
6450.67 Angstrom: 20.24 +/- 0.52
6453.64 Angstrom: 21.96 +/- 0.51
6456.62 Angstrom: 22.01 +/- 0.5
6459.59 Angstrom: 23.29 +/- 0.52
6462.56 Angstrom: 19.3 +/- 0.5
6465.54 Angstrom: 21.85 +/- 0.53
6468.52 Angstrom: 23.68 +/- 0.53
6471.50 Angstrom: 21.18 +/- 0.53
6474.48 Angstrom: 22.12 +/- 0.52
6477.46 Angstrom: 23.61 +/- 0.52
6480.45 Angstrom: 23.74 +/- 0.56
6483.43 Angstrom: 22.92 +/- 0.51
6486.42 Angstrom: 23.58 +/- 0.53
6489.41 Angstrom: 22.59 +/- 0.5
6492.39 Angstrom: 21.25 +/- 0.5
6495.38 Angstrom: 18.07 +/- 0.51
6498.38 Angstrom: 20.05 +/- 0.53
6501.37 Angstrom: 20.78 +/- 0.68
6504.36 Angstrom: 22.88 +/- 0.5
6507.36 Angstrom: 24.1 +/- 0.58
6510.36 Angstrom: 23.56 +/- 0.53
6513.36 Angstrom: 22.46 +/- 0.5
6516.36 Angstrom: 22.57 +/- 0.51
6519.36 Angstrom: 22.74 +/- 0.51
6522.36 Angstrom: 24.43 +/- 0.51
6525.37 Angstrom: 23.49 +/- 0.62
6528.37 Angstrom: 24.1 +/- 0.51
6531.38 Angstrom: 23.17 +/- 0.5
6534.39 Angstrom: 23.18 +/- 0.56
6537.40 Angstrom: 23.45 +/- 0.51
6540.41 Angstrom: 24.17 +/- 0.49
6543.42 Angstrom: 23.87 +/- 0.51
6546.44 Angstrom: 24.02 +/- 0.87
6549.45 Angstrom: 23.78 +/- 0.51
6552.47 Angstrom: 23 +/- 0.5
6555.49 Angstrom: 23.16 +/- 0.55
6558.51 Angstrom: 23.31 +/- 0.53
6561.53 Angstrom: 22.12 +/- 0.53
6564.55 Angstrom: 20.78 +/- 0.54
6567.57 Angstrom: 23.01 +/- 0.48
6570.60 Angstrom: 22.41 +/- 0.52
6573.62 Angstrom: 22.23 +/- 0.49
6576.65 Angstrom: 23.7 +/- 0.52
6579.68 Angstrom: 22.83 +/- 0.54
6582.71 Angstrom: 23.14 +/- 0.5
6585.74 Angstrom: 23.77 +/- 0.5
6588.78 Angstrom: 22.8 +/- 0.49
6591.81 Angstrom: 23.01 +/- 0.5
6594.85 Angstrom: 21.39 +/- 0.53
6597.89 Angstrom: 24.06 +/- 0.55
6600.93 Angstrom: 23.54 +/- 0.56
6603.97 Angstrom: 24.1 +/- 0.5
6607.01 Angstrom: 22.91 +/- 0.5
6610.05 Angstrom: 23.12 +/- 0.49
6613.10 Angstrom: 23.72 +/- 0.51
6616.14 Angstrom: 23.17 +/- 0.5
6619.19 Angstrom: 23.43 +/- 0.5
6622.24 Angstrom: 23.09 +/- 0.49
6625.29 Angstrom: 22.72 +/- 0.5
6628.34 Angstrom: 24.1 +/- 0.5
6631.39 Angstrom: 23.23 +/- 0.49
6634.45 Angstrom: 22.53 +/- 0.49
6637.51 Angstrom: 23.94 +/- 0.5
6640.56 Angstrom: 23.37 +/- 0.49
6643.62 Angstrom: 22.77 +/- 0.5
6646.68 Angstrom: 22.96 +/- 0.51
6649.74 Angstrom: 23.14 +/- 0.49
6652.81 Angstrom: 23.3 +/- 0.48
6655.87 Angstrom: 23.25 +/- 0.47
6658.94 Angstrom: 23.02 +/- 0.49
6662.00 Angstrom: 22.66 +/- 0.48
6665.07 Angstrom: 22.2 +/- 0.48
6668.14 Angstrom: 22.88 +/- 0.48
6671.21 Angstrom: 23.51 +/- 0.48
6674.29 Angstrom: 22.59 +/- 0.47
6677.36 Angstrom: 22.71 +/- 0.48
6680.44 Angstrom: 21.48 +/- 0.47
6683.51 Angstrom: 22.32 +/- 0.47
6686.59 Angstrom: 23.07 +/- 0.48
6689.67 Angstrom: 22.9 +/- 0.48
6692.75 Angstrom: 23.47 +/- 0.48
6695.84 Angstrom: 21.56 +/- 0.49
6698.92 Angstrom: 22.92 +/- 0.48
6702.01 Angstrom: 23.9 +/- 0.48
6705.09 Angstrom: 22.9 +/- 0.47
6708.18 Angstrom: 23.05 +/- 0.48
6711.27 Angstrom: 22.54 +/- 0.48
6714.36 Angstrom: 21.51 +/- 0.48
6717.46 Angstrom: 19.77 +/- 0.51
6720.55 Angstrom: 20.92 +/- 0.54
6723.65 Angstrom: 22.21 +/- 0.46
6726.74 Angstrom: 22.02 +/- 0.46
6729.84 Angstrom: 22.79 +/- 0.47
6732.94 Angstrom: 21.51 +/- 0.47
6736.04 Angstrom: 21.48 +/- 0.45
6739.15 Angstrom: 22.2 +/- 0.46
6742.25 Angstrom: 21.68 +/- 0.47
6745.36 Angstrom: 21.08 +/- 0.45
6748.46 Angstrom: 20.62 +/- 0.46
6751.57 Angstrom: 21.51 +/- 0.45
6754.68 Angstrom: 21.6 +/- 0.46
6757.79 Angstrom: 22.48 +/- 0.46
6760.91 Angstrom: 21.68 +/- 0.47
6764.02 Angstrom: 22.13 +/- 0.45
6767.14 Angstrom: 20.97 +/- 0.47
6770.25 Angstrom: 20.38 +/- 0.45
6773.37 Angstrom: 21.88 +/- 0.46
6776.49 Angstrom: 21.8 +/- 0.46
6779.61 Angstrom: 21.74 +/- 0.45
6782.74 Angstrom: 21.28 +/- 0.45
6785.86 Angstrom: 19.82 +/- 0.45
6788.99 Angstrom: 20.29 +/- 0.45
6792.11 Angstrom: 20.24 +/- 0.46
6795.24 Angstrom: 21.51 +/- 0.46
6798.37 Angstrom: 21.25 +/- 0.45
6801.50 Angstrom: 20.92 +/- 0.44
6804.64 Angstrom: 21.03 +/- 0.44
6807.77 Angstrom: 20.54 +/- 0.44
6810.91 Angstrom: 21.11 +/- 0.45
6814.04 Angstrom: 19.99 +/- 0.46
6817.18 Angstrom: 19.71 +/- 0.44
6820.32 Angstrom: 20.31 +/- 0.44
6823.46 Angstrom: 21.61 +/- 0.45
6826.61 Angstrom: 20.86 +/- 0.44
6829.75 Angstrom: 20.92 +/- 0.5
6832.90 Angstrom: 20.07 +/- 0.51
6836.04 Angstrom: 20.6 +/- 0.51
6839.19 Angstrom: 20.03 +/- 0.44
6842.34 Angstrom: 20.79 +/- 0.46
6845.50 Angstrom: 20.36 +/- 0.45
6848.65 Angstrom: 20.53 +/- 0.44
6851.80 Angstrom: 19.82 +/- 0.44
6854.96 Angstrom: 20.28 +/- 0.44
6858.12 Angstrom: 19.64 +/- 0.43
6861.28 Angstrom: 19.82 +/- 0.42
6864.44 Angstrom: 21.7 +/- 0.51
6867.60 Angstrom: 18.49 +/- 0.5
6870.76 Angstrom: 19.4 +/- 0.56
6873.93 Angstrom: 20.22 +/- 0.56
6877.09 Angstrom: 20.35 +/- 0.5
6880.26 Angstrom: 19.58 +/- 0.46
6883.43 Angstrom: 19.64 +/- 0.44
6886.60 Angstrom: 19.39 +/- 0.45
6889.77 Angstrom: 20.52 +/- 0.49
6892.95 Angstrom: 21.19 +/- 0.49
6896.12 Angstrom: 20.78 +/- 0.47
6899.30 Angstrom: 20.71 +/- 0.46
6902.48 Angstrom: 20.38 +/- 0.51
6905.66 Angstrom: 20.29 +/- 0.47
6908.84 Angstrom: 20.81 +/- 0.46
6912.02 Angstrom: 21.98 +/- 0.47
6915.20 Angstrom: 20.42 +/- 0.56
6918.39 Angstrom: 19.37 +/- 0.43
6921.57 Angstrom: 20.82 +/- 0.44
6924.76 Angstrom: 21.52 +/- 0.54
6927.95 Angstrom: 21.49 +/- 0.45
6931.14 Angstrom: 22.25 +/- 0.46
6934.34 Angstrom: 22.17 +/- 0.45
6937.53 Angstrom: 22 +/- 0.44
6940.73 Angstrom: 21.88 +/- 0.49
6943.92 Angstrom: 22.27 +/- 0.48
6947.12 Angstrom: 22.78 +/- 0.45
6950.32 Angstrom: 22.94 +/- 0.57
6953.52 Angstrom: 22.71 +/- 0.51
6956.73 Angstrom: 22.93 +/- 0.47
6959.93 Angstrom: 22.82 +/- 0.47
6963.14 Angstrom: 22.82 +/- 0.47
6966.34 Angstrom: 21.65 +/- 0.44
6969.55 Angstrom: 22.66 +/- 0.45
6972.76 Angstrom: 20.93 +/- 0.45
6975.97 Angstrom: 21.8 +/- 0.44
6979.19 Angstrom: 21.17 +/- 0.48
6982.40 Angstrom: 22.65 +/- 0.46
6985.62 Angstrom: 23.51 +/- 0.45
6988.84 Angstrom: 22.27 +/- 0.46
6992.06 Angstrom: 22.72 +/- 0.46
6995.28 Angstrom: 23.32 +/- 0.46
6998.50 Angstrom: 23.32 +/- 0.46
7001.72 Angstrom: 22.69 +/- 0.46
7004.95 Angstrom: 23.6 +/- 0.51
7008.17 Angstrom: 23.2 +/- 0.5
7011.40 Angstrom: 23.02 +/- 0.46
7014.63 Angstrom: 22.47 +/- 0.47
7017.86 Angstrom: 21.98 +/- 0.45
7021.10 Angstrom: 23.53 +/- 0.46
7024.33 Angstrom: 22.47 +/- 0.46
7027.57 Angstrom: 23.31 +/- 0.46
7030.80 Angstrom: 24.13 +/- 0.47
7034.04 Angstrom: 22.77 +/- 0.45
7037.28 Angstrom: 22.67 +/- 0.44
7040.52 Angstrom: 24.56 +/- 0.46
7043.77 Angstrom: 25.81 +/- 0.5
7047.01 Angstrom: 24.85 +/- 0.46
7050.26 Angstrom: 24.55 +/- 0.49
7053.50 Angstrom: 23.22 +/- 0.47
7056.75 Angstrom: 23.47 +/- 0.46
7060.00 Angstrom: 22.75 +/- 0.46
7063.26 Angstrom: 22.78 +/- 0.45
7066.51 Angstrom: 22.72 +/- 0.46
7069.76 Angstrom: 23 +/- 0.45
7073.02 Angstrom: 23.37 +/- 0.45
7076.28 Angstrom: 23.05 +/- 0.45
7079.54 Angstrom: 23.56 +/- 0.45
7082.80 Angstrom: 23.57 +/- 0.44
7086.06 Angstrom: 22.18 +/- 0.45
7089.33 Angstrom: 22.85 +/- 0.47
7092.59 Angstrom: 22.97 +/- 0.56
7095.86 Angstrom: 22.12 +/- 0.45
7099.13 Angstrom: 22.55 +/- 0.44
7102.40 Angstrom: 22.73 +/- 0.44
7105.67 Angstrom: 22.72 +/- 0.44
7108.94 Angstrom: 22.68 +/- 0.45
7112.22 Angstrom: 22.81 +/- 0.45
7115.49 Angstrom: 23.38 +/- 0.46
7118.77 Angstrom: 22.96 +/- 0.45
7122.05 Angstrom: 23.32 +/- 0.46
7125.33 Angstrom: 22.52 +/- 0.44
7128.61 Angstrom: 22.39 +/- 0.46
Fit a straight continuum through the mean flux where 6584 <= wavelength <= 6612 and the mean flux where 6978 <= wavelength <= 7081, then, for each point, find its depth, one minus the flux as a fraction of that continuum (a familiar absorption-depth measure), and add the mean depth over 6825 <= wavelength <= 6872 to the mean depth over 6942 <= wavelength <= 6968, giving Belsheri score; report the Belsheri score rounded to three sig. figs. 0.154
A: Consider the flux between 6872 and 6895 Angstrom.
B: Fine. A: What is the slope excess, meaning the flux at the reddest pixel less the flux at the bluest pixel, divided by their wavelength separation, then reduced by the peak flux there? -21.1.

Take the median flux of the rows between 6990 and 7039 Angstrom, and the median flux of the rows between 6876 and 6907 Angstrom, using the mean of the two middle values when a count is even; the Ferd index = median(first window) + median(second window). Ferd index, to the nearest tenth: 43.4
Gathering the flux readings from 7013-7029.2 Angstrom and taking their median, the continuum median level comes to 22.5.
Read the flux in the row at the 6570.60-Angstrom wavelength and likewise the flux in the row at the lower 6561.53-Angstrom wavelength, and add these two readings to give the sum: 44.5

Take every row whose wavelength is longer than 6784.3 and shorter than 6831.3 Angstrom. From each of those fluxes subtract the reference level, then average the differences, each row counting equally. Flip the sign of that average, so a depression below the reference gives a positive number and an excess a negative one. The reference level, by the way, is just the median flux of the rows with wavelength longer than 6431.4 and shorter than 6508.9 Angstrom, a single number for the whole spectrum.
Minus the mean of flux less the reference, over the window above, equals 1.3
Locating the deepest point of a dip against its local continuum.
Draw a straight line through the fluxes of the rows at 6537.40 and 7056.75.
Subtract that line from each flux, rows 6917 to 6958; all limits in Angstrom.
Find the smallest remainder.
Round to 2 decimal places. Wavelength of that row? 6918.39 Angstrom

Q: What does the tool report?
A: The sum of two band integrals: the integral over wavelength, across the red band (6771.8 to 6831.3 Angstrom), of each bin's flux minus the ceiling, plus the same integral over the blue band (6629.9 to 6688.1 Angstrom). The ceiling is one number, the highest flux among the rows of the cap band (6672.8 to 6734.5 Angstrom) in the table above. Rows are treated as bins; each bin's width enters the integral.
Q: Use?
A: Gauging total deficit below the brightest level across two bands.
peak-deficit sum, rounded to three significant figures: -238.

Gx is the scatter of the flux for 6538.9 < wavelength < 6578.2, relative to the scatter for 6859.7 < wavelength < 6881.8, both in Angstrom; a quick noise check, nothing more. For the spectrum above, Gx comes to 1.0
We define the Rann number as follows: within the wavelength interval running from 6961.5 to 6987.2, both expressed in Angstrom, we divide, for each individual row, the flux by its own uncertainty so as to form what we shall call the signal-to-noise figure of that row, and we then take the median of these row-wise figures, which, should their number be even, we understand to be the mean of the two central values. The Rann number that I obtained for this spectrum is 49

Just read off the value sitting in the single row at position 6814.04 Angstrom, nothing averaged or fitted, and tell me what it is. 19.99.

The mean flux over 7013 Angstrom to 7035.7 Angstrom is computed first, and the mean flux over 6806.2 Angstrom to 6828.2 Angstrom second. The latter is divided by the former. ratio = 0.90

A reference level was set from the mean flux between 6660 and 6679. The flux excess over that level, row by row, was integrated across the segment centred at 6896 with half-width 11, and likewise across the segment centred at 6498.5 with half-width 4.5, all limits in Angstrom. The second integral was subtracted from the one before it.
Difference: -23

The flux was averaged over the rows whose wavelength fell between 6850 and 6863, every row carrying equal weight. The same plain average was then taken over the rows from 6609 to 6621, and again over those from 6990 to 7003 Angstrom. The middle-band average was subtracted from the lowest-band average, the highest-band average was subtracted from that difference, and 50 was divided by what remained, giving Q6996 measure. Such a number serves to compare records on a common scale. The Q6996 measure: -2.6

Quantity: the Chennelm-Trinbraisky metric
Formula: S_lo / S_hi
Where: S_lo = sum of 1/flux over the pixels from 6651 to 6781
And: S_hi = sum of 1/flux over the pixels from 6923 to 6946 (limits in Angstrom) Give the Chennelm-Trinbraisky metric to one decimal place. 6.0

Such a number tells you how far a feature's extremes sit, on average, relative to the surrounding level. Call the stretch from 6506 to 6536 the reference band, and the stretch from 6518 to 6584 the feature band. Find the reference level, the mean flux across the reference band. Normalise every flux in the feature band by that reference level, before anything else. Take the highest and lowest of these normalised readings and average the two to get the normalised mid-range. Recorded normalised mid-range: 0.967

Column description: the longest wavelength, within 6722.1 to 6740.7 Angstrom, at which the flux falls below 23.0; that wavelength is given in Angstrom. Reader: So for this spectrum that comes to 6739.15 Angstrom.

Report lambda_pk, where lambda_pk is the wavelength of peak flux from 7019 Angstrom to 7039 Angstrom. 7030.80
